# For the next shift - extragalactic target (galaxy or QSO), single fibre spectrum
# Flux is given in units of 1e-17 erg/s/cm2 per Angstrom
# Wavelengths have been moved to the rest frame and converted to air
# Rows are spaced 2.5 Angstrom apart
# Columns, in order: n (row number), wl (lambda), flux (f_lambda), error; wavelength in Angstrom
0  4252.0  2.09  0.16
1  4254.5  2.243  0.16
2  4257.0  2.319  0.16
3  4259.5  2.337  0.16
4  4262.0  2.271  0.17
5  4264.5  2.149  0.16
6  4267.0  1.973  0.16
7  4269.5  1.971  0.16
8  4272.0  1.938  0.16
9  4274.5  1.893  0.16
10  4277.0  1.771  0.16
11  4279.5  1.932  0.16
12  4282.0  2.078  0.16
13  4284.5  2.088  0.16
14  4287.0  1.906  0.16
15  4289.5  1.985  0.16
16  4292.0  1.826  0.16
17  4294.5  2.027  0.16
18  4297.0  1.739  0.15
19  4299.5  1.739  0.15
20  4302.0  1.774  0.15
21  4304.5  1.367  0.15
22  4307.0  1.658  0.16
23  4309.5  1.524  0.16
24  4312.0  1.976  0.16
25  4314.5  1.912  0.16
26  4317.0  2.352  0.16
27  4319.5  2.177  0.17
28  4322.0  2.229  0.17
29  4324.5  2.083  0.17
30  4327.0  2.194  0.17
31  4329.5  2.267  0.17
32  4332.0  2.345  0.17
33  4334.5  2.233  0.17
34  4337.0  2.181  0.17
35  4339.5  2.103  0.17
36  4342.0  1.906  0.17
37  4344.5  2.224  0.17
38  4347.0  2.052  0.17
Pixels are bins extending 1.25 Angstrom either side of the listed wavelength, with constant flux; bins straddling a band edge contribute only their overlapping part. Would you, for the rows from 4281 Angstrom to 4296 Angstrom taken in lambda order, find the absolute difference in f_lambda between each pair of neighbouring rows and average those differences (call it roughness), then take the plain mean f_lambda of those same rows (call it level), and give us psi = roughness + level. 2.11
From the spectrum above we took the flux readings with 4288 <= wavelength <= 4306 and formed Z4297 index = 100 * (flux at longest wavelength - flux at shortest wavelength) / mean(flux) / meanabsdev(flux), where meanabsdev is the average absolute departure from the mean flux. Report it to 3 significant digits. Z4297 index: -243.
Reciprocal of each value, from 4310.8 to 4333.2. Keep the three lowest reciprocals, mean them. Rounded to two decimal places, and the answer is 0.43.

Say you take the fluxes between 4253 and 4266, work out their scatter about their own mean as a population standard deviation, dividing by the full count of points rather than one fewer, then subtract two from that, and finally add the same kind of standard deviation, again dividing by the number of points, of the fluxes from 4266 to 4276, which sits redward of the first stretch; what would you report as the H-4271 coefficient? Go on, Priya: -1.90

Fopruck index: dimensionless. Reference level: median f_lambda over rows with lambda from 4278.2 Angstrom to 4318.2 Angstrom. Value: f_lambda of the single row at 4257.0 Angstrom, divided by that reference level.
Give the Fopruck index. 1.21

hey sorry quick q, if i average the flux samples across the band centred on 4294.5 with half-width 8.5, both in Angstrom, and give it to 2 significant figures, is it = 1.9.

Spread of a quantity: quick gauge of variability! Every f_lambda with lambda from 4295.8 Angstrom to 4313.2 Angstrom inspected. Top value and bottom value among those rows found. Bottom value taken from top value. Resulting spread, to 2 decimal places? 0.61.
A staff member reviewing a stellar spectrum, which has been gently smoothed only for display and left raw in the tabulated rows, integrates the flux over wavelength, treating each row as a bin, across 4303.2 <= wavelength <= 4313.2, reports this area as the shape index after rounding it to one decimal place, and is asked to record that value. 16.3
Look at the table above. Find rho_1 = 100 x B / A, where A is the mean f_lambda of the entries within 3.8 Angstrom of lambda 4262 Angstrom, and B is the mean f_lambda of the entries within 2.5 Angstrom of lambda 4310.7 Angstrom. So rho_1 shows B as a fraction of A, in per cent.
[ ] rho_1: 78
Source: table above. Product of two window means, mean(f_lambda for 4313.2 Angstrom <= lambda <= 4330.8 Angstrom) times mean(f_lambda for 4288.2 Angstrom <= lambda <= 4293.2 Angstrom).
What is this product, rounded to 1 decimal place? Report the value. 4.1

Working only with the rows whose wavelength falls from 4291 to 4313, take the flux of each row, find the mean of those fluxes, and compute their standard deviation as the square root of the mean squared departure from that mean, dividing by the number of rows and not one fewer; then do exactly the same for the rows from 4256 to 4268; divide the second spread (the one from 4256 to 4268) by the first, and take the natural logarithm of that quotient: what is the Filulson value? -0.4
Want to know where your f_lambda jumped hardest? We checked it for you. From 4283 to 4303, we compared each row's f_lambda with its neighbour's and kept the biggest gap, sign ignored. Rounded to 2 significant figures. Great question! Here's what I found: 0.29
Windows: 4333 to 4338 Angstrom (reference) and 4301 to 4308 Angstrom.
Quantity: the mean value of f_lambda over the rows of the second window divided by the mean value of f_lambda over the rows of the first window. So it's 0.72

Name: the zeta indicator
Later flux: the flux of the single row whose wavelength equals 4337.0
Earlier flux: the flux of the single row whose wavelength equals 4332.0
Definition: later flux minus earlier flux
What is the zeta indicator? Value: -0.16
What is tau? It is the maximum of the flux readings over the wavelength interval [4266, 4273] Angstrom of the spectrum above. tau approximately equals 1.973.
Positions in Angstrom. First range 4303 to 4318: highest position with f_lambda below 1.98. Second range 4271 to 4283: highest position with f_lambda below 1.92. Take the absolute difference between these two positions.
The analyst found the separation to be 37.5 Angstrom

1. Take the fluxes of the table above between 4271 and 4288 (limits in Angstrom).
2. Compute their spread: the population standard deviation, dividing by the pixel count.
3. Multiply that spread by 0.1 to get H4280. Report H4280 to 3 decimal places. 0.010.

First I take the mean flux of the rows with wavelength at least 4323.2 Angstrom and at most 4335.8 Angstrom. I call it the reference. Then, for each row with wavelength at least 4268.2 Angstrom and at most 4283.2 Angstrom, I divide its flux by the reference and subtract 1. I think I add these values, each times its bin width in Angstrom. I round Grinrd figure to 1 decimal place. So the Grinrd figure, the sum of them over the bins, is -2.0 Angstrom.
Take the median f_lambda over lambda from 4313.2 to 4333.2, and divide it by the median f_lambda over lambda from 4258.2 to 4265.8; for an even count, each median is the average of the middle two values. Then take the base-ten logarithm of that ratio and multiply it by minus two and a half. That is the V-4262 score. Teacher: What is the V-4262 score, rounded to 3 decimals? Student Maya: 0.029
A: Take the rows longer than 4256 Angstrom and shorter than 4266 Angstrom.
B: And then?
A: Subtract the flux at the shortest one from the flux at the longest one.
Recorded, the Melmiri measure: -0.17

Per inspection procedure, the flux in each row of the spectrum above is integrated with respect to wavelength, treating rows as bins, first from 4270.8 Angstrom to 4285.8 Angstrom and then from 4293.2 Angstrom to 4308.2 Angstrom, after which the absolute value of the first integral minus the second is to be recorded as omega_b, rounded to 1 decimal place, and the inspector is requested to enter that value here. 3.5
